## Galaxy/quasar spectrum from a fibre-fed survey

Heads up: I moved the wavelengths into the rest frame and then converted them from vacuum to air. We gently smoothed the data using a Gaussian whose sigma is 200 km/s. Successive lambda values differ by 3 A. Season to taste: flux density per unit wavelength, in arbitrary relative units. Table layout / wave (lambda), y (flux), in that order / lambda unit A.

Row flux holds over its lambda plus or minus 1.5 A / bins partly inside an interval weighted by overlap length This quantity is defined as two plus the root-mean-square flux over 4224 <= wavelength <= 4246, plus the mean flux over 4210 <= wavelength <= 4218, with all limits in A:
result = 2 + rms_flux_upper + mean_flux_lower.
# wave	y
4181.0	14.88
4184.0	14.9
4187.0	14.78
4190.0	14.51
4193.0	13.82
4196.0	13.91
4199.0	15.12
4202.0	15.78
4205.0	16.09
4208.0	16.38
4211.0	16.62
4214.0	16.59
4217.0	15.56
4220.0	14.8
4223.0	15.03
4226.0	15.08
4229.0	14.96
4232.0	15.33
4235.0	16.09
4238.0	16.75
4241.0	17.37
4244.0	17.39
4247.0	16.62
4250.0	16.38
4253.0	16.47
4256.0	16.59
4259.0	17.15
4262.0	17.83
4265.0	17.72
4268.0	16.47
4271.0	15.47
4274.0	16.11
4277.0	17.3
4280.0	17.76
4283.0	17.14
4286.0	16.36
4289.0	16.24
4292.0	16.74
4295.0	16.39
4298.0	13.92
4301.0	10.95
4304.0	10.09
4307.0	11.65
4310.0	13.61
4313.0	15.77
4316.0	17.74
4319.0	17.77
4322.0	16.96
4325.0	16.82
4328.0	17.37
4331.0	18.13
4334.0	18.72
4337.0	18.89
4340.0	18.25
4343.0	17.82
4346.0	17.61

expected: 34.4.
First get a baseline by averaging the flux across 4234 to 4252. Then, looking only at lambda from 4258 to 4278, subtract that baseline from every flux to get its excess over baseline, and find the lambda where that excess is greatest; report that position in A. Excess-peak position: 4262.0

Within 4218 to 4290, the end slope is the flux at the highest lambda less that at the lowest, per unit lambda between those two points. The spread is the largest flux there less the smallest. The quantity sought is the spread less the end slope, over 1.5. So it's 2.0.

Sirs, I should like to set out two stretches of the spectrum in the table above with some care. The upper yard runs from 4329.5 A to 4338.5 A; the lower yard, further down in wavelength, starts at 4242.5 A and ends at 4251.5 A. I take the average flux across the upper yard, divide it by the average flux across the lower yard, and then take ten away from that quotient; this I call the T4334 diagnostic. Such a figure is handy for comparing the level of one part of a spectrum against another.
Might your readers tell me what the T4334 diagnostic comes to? -8.89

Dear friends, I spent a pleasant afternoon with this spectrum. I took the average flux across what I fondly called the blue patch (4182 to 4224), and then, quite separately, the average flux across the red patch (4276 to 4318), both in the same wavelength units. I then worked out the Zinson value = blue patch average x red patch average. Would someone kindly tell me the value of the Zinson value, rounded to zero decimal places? 231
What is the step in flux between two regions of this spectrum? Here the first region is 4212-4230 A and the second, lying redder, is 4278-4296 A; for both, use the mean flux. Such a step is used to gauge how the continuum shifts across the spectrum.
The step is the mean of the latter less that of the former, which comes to 1.4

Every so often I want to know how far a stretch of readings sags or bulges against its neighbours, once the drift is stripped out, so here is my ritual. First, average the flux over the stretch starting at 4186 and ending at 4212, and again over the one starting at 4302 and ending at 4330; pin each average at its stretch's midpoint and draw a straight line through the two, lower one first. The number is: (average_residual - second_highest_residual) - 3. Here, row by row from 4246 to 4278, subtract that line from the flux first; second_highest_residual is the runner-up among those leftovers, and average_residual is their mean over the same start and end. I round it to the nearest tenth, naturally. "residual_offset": -4.0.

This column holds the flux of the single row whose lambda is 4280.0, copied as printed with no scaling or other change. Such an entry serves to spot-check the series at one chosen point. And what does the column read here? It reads 17.76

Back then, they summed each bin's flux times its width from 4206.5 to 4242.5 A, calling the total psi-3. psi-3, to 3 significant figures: 572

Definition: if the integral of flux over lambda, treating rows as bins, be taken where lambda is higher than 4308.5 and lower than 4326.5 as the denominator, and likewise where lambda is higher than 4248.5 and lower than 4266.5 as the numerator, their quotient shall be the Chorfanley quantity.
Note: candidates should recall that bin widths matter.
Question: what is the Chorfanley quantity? 1.04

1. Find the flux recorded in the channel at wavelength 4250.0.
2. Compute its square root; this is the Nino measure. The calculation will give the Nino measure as 4.05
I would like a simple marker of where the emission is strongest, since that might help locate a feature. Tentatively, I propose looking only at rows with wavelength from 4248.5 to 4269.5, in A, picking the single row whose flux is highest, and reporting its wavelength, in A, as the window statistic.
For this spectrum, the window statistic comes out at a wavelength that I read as 4262.0 A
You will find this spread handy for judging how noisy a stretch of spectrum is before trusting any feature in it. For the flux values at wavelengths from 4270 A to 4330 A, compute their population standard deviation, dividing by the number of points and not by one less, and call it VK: 2.27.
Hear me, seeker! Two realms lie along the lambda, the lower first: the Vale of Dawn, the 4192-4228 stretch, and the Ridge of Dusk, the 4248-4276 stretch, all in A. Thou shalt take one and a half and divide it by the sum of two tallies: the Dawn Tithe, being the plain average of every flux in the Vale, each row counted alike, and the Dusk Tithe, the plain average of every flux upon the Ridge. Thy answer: 0.0467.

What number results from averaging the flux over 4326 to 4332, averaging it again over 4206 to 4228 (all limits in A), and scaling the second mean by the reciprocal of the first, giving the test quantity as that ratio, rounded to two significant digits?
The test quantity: 0.89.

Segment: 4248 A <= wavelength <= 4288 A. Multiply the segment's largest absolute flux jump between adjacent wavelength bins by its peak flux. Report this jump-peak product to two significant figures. 22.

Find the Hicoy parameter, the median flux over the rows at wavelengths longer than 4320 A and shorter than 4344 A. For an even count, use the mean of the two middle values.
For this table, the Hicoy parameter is 18.0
